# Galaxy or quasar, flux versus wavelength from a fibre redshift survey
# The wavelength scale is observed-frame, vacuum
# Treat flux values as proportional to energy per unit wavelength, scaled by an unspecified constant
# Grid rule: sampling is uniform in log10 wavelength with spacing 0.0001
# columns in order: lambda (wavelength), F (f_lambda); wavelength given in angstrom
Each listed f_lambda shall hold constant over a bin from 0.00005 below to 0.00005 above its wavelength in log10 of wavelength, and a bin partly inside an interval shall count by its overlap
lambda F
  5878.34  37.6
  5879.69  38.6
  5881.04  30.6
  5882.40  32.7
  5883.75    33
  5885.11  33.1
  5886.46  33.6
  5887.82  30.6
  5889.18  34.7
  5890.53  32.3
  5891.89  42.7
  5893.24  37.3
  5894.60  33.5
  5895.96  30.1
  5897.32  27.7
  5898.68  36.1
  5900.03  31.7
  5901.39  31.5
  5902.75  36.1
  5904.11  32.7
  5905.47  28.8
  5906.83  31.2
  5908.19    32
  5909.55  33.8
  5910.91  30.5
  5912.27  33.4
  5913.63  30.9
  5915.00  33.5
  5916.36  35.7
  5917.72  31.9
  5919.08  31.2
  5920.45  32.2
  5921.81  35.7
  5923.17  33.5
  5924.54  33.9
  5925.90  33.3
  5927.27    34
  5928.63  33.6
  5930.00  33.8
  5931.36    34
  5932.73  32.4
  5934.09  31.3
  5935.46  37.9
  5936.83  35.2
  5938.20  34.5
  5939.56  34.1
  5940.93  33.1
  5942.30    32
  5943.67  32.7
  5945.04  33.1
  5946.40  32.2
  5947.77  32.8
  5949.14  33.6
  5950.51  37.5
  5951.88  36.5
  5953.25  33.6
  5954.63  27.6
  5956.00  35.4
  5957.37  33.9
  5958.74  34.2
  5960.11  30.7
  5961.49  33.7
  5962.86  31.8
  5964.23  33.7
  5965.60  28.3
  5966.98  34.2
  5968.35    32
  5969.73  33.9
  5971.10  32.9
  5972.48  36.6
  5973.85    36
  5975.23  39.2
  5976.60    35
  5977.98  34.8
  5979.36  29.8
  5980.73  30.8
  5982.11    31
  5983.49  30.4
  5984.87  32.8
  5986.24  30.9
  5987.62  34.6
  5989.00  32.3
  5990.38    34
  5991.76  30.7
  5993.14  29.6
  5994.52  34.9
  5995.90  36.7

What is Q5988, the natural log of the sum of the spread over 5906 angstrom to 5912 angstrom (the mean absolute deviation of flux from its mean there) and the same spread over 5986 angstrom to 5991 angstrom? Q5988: 0.86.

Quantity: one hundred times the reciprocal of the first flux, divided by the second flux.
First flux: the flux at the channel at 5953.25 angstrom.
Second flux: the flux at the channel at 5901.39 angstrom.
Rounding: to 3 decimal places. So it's 0.094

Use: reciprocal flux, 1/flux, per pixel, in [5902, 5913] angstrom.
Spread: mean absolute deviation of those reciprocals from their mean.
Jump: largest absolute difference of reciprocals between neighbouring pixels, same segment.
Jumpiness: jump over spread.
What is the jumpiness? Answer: 2.5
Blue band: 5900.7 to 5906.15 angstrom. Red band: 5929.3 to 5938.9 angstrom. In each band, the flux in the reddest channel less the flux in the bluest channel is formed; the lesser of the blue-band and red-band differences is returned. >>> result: -3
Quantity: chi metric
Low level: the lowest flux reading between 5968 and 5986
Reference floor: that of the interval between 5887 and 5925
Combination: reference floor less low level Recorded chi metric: -2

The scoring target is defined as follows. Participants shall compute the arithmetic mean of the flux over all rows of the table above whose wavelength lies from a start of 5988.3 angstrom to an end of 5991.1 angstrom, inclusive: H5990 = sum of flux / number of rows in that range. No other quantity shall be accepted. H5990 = 33.1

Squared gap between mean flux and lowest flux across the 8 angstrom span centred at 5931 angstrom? 4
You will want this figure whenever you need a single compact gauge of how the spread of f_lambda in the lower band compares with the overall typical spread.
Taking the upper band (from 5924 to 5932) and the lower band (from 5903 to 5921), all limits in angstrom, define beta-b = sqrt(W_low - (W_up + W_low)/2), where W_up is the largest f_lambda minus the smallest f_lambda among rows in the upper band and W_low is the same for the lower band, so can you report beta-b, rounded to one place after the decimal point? 1.8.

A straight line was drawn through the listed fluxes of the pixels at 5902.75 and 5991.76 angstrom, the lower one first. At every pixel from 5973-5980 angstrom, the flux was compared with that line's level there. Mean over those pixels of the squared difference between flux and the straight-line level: 20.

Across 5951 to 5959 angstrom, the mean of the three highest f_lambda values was 35.4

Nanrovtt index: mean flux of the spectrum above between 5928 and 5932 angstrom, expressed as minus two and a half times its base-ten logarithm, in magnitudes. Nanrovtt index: -3.82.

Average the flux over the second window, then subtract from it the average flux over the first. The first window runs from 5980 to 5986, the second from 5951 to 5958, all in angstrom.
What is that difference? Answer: 2.2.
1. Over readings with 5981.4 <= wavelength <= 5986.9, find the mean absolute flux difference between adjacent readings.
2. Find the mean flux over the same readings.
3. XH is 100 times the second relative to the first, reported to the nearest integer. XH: 1915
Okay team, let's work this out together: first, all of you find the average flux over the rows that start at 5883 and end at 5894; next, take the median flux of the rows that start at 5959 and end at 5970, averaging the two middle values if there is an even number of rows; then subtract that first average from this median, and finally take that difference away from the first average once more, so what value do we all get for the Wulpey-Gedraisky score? 36.5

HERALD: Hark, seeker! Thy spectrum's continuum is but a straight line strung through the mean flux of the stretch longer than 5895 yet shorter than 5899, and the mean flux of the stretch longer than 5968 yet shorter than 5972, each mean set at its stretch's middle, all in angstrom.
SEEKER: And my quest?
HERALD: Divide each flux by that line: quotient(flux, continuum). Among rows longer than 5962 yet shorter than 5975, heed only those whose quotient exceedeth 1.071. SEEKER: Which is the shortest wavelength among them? 5972.48 angstrom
